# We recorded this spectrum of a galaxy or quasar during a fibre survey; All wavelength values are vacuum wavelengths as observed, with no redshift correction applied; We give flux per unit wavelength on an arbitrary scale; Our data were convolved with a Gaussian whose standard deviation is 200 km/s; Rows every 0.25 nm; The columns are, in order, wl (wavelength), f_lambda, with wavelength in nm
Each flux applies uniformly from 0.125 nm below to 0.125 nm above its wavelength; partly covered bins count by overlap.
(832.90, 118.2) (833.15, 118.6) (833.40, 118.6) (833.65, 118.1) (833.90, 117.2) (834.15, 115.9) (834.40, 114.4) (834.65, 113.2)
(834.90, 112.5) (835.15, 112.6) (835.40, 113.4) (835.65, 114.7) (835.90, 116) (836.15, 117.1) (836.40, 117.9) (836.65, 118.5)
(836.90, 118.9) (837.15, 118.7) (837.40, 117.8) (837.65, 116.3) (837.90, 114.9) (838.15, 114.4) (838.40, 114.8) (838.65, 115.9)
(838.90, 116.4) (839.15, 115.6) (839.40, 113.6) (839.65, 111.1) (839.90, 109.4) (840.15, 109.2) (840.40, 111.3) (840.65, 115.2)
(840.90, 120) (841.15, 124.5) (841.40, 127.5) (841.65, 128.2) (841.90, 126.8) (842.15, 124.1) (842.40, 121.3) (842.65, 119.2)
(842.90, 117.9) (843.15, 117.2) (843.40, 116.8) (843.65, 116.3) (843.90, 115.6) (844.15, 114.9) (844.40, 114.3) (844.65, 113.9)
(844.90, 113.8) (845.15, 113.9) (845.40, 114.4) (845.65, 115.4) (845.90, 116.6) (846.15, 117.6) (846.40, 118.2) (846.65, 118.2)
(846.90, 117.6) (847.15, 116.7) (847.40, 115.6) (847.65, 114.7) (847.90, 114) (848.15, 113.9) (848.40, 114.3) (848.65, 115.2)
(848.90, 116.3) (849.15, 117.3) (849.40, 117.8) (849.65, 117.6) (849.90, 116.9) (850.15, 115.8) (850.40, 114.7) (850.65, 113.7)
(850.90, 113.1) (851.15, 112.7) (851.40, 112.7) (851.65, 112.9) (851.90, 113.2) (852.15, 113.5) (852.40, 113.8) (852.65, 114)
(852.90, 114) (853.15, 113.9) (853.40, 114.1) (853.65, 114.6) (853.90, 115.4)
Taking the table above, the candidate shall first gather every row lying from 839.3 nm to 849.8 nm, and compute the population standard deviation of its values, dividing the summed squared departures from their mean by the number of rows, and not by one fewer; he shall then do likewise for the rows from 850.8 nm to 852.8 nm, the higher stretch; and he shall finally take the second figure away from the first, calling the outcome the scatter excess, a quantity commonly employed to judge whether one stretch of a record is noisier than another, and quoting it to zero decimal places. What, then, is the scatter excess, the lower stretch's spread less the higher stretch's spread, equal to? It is 4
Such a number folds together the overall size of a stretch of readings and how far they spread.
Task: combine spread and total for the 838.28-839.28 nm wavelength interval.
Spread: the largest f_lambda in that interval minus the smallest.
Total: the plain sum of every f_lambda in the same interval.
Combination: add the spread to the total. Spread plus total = 464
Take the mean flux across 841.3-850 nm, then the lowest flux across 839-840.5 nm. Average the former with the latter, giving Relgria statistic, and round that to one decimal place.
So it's 113.3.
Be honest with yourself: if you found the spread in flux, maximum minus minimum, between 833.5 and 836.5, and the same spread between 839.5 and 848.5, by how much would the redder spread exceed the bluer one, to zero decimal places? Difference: 13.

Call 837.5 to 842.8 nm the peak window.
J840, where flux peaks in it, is 841.65 nm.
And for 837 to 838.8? 837.15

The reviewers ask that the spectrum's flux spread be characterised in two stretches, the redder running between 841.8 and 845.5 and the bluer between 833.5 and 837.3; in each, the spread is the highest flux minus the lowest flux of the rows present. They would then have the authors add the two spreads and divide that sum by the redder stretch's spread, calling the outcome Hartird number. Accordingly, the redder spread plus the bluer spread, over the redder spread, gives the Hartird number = 1.5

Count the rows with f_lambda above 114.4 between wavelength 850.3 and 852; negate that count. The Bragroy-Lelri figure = -1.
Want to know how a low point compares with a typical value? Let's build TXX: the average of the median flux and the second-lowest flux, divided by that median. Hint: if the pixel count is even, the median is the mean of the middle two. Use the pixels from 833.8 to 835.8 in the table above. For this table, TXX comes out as 0.994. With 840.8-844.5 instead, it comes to 0.982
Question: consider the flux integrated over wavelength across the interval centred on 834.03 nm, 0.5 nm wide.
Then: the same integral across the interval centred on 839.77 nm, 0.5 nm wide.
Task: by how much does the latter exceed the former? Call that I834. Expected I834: -3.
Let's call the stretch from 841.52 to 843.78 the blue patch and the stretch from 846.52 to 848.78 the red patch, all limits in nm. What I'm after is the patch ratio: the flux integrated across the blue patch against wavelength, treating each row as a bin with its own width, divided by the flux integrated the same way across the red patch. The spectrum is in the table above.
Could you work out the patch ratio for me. 1.046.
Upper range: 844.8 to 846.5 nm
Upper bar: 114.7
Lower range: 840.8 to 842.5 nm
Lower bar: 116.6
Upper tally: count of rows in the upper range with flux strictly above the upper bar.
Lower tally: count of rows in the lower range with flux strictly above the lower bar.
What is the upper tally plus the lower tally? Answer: 11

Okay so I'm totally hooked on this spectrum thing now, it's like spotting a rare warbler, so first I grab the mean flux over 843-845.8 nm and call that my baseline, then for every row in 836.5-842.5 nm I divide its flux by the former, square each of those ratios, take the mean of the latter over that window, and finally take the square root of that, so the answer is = 1.023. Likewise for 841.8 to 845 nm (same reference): 1.024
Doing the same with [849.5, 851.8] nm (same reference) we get 0.994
